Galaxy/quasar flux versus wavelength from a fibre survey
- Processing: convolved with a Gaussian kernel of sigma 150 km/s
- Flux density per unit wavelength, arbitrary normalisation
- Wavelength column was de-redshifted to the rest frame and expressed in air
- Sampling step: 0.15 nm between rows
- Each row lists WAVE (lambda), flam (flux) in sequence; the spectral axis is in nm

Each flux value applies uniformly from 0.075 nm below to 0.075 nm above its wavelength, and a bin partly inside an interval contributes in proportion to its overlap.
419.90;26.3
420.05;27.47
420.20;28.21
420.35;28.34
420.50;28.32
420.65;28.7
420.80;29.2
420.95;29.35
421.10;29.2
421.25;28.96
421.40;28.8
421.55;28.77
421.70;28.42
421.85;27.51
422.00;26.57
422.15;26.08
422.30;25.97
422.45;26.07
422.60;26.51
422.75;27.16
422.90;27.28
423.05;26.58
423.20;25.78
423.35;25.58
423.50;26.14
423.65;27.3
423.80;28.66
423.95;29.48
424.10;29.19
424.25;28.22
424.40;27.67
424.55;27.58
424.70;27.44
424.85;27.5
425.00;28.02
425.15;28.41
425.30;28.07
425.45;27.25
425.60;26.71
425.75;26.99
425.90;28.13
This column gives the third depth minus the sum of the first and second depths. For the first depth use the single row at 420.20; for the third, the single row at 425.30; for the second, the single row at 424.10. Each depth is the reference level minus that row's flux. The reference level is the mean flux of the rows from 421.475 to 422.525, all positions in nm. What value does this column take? 2.3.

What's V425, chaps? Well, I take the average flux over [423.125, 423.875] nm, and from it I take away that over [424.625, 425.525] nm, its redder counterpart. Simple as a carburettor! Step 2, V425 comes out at -1.1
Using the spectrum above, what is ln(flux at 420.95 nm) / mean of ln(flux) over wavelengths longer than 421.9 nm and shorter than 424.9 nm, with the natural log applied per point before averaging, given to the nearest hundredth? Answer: 1.02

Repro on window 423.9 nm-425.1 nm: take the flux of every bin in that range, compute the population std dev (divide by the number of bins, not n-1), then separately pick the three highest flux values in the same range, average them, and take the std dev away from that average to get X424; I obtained 28.2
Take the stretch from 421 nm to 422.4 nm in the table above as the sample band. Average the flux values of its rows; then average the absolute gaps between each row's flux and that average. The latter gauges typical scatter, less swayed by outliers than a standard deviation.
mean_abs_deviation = 1.1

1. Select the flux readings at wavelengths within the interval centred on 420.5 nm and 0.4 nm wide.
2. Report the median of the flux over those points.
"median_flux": 28.3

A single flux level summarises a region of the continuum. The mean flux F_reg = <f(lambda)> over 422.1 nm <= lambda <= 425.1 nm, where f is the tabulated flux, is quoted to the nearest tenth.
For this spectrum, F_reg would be 27.2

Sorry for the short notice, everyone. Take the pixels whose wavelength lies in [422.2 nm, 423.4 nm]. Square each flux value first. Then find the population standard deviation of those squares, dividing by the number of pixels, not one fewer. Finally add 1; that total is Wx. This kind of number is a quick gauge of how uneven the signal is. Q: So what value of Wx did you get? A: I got 32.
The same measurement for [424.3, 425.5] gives 21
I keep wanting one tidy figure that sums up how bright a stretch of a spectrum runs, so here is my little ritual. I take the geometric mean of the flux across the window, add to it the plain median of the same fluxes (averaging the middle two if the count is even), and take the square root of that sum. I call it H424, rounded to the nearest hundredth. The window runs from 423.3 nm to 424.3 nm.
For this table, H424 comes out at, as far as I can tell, 7.48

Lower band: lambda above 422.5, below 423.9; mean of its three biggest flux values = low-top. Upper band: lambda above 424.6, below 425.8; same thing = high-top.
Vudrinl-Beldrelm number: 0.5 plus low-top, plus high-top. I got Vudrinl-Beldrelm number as 56.4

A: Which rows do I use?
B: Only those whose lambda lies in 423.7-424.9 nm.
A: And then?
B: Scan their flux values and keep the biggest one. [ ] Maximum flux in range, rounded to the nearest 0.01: 29.48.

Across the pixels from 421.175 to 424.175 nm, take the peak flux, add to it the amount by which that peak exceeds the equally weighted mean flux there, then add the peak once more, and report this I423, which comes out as 61.1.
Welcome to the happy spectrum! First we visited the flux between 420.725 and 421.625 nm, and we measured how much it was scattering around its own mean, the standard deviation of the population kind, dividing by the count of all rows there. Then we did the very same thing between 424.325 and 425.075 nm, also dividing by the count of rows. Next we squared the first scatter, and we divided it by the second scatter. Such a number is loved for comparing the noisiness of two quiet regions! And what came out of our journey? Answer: 0.23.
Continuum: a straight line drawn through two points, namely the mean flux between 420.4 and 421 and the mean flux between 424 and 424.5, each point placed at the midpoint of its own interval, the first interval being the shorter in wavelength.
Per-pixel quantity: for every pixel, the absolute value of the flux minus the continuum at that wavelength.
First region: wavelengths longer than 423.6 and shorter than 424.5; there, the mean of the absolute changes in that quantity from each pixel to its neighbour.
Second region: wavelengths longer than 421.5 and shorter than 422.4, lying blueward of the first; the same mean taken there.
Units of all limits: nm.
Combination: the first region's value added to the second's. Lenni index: 1.2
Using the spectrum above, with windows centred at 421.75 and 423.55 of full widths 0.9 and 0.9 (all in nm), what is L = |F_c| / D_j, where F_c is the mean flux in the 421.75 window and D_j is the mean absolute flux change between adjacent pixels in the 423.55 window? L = 34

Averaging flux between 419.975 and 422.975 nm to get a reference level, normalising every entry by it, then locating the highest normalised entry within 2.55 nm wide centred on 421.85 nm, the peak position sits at 420.95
